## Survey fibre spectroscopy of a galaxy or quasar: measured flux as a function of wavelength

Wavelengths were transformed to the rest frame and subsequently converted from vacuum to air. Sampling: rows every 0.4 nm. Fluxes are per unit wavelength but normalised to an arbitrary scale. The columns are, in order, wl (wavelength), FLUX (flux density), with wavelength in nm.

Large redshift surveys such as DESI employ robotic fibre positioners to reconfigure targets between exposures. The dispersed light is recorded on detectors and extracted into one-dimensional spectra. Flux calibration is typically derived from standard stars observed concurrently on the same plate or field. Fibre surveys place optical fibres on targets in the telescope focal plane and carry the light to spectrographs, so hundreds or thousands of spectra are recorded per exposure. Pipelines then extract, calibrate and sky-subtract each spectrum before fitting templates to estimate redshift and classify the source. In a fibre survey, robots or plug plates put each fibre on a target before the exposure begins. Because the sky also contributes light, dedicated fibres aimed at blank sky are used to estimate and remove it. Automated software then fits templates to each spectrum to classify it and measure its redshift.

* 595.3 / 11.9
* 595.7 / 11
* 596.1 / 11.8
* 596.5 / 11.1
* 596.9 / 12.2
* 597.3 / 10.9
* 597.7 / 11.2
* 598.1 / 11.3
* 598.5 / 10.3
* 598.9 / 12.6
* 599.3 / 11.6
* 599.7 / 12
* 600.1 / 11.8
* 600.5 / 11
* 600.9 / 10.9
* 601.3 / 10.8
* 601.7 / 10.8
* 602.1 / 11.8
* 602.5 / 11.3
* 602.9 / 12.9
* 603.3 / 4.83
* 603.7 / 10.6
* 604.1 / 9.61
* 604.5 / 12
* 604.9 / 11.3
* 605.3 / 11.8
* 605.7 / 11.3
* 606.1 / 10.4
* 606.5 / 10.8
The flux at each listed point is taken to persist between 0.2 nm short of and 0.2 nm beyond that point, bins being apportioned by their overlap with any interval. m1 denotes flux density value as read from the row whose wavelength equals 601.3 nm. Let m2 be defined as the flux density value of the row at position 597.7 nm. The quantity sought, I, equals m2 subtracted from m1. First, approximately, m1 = 10.8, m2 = 11.2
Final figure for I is -0.4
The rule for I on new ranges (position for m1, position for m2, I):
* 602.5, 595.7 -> 0.3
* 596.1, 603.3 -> 7.0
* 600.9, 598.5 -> 0.6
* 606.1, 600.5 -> -0.6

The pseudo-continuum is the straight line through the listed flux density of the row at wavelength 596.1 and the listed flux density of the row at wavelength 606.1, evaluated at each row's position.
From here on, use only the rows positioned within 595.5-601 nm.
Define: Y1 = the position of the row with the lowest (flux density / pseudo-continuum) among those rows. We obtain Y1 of 598.5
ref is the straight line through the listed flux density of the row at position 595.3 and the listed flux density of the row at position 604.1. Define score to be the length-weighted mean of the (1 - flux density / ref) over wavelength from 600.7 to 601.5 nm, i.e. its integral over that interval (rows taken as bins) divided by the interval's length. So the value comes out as -0.04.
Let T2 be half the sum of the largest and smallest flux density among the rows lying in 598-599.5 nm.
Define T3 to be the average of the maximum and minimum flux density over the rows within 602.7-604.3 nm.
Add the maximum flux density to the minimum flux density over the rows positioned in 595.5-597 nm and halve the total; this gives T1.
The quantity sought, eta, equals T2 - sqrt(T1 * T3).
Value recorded 1.3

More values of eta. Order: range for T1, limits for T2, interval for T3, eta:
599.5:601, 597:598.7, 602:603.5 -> 0.7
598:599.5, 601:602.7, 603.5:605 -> 0.2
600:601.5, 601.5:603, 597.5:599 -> 0.5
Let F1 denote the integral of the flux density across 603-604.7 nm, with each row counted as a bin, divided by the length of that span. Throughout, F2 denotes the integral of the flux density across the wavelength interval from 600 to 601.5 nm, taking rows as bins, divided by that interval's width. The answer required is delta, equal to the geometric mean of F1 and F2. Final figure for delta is 10.2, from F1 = 9.5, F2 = 11.1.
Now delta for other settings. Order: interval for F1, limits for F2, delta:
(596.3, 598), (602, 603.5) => 10.7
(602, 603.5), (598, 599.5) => 10.8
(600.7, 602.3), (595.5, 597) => 11.3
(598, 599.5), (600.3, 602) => 11.2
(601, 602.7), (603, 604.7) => 10.3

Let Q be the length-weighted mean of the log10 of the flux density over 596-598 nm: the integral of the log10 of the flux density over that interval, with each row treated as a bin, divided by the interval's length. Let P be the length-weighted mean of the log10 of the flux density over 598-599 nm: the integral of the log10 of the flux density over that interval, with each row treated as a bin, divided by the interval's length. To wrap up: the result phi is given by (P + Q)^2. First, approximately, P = 1.05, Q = 1.057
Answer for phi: 4.445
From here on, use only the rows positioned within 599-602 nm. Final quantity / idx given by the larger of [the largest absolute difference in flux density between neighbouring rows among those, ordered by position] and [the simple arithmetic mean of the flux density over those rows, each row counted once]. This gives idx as 11.27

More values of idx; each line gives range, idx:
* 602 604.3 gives 10.17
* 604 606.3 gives 11.07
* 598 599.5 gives 11.45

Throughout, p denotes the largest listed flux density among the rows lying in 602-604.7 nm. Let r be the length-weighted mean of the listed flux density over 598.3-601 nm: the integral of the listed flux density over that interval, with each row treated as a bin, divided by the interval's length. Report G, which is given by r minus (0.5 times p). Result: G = 5.03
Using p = 12.9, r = 11.5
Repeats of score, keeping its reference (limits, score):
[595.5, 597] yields 0.01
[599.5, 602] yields -0.07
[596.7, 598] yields -0.01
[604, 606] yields -0.20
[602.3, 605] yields -0.06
